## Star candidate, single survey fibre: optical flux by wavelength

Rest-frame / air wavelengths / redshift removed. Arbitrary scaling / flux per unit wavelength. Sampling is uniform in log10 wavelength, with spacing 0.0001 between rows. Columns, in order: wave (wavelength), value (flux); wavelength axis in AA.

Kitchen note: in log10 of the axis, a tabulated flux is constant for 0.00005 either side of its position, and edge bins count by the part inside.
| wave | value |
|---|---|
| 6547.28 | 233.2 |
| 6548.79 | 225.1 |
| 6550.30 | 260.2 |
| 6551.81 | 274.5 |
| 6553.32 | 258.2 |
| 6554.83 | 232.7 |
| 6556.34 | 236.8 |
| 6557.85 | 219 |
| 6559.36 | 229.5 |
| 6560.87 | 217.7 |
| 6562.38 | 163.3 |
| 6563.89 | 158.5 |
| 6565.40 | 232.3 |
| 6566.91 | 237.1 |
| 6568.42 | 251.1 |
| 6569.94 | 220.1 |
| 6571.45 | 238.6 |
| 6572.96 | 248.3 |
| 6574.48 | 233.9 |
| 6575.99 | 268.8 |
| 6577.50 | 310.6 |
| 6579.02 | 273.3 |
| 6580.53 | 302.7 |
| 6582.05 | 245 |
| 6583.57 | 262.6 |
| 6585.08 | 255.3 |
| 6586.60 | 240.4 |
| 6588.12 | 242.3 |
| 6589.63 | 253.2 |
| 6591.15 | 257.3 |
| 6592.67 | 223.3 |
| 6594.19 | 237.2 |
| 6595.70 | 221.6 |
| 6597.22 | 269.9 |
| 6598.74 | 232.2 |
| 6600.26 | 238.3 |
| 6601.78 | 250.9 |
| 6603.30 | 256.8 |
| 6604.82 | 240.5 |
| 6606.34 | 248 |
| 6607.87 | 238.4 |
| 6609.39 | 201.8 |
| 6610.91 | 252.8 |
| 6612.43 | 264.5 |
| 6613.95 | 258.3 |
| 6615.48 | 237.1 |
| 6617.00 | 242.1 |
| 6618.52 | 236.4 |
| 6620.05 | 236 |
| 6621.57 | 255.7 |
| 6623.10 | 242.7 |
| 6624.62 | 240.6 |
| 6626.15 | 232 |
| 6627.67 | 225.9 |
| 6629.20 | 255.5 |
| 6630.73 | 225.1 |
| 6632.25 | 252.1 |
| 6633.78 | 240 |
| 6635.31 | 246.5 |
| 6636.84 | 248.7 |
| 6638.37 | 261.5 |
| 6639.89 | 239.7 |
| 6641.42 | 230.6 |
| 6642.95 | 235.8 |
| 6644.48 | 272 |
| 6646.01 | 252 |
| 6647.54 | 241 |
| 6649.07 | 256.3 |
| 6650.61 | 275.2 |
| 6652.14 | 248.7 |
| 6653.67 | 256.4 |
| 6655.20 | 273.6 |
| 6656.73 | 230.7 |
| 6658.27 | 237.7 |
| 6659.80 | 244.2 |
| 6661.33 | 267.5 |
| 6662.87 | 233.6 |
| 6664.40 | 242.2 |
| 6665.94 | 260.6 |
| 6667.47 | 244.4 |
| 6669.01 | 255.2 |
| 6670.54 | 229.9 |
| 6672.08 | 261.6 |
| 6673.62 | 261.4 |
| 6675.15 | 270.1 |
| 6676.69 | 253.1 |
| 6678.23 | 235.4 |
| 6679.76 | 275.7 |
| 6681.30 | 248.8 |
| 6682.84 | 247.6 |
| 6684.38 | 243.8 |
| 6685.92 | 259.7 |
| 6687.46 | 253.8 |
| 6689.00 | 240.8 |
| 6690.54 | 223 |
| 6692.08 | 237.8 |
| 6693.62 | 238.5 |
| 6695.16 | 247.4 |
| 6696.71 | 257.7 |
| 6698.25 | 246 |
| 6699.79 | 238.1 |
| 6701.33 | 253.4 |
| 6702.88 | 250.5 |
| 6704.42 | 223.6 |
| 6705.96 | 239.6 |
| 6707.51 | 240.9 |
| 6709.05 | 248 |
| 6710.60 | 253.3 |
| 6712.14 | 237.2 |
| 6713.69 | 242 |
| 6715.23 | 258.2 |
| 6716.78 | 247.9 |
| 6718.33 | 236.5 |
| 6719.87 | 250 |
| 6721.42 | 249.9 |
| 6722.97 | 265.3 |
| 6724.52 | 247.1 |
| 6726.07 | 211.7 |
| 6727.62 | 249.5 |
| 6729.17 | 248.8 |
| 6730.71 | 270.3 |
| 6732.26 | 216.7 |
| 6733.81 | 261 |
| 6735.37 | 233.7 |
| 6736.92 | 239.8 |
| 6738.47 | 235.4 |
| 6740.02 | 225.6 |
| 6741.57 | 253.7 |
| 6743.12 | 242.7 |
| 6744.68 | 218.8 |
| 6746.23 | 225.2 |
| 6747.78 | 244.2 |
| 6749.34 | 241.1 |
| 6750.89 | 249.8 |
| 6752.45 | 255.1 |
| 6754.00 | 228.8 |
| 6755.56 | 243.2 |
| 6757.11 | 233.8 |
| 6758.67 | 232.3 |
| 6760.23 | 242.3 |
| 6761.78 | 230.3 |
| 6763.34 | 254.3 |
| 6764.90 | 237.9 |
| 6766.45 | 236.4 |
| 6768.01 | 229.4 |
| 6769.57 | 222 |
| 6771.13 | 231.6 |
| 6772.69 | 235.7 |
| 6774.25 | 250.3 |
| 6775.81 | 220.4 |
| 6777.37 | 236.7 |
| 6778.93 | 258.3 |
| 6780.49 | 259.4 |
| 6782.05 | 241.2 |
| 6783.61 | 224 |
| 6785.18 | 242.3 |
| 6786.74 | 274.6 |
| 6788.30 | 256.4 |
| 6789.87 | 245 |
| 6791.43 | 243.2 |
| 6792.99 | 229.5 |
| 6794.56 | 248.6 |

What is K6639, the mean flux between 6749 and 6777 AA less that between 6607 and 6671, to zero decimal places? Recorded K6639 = -8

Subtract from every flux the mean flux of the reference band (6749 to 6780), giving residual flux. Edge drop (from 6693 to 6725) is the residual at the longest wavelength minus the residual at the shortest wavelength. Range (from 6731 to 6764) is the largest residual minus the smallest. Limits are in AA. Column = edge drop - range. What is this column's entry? -36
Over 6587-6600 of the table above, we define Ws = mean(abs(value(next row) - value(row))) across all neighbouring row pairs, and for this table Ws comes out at 23.5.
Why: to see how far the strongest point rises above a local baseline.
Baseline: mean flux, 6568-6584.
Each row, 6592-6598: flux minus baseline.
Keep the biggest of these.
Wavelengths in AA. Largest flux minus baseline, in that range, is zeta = 10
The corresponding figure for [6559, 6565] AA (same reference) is -30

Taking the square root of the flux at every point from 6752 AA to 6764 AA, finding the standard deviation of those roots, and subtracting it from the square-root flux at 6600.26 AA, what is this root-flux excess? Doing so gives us 15.1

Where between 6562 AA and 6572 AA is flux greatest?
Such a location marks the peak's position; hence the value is 6568.42 AA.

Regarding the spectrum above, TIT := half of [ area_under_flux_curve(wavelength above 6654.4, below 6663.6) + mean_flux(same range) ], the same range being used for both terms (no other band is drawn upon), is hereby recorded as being 1264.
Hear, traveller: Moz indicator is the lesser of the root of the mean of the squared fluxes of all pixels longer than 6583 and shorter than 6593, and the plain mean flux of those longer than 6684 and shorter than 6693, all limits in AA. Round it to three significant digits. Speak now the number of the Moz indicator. 243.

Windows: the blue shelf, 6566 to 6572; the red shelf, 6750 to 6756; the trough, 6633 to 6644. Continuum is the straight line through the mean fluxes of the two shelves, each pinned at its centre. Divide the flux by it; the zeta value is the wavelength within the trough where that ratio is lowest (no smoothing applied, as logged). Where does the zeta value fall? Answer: 6641.42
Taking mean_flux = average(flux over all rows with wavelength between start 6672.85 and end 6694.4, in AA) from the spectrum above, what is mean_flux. 249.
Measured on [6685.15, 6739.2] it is 244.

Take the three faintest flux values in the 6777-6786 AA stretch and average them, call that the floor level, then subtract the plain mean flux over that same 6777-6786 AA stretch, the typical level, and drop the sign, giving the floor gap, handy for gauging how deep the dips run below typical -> 10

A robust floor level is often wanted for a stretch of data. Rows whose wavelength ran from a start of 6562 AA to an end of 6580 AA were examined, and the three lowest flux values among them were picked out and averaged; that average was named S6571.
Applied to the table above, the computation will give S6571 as 181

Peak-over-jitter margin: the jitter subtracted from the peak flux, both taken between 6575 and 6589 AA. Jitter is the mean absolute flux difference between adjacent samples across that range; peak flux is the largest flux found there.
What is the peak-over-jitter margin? 285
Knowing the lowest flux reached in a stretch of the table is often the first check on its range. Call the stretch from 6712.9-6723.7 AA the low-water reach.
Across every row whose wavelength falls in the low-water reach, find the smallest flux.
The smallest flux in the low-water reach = 236.5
